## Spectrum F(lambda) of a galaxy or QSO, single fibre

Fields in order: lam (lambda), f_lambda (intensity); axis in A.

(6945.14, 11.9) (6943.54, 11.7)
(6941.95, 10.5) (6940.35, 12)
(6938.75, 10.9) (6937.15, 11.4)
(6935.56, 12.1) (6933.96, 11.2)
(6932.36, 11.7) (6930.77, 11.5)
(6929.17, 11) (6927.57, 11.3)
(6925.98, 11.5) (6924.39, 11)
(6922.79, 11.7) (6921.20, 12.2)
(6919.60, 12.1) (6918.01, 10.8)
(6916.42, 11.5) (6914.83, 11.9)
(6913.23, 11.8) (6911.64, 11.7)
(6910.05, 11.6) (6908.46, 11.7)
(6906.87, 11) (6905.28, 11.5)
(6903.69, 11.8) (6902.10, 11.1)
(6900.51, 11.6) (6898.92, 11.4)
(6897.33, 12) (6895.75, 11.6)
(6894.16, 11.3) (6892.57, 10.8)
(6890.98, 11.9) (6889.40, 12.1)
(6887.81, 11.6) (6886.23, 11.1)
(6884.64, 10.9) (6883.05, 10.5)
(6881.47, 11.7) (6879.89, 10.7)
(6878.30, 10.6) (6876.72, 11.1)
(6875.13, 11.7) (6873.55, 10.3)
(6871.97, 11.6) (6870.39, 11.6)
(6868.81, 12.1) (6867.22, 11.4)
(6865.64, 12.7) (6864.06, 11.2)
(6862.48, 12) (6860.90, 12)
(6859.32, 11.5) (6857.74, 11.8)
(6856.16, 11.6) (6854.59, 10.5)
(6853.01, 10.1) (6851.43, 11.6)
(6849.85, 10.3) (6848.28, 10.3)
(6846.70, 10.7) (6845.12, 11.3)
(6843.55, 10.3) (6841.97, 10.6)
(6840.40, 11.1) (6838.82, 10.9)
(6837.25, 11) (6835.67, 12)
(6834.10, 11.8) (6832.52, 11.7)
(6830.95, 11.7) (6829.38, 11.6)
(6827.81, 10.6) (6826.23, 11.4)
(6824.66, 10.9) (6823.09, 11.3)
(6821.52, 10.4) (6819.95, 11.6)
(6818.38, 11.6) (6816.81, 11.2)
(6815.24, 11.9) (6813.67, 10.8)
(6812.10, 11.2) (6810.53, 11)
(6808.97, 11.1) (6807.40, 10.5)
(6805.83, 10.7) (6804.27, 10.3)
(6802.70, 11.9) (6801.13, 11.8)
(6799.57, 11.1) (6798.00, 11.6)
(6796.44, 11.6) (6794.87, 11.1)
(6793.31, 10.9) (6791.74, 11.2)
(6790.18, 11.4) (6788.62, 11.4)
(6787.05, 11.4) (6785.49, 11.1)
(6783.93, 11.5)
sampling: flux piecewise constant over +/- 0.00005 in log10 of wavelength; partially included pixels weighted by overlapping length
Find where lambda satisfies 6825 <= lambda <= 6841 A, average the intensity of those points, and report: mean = 11.4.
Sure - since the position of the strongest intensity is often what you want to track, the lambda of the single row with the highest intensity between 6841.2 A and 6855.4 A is 6851.43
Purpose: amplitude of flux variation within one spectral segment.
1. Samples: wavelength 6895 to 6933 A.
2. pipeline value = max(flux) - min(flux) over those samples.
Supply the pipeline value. 1.40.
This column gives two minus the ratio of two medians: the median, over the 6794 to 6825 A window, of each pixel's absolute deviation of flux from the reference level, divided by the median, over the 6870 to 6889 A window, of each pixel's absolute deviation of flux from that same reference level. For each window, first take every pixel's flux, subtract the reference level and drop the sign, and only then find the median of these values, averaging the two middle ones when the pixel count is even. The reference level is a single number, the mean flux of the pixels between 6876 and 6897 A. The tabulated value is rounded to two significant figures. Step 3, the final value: 1.1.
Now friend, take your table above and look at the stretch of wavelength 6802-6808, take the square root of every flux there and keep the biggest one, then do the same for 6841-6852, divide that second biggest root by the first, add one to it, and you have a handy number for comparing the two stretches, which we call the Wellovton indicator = 1.99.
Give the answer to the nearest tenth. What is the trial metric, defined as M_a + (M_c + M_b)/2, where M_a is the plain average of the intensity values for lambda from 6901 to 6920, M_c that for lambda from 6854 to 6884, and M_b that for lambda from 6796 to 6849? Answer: 22.8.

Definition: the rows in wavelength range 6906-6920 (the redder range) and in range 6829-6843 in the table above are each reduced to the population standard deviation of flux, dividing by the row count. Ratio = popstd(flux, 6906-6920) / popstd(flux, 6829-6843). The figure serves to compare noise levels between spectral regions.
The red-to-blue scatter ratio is 0.86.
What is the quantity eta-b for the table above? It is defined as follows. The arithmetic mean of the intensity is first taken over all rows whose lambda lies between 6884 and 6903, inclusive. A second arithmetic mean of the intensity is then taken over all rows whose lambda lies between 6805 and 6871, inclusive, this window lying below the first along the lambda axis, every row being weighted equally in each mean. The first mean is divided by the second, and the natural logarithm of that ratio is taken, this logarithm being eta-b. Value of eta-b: 0.020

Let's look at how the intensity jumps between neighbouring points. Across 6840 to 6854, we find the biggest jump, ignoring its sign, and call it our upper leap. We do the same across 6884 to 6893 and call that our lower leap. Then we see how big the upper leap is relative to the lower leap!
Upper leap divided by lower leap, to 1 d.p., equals 1.4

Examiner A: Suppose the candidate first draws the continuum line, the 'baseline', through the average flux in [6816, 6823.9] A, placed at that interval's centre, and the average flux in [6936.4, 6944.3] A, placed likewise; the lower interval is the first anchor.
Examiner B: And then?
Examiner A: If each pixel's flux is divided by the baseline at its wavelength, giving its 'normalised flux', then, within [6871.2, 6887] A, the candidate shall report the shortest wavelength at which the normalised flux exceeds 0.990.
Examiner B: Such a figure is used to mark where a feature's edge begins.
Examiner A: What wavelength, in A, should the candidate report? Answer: 6871.97 A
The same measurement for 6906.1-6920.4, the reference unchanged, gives 6908.46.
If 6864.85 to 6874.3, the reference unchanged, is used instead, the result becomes 6865.64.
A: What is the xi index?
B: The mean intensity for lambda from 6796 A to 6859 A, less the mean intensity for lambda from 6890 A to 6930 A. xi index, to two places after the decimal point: -0.38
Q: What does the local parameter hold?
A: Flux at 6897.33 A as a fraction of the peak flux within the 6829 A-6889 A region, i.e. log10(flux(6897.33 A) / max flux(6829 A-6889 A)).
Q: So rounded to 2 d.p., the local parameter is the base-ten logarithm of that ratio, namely -0.02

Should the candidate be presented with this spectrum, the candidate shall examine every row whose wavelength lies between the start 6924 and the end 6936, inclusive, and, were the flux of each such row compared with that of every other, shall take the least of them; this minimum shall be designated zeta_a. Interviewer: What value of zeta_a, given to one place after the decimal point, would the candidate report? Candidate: 11.0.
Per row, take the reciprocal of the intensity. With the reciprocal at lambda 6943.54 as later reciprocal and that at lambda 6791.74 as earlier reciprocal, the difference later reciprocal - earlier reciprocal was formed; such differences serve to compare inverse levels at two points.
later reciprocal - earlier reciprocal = -0.0038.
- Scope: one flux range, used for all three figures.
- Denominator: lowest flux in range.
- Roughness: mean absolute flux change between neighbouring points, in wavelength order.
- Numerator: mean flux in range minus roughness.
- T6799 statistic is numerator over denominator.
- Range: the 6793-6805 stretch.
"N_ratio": 1.05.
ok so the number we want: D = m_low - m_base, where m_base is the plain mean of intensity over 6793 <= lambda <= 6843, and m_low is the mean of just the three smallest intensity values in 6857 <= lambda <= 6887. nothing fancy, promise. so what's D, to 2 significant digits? -0.75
